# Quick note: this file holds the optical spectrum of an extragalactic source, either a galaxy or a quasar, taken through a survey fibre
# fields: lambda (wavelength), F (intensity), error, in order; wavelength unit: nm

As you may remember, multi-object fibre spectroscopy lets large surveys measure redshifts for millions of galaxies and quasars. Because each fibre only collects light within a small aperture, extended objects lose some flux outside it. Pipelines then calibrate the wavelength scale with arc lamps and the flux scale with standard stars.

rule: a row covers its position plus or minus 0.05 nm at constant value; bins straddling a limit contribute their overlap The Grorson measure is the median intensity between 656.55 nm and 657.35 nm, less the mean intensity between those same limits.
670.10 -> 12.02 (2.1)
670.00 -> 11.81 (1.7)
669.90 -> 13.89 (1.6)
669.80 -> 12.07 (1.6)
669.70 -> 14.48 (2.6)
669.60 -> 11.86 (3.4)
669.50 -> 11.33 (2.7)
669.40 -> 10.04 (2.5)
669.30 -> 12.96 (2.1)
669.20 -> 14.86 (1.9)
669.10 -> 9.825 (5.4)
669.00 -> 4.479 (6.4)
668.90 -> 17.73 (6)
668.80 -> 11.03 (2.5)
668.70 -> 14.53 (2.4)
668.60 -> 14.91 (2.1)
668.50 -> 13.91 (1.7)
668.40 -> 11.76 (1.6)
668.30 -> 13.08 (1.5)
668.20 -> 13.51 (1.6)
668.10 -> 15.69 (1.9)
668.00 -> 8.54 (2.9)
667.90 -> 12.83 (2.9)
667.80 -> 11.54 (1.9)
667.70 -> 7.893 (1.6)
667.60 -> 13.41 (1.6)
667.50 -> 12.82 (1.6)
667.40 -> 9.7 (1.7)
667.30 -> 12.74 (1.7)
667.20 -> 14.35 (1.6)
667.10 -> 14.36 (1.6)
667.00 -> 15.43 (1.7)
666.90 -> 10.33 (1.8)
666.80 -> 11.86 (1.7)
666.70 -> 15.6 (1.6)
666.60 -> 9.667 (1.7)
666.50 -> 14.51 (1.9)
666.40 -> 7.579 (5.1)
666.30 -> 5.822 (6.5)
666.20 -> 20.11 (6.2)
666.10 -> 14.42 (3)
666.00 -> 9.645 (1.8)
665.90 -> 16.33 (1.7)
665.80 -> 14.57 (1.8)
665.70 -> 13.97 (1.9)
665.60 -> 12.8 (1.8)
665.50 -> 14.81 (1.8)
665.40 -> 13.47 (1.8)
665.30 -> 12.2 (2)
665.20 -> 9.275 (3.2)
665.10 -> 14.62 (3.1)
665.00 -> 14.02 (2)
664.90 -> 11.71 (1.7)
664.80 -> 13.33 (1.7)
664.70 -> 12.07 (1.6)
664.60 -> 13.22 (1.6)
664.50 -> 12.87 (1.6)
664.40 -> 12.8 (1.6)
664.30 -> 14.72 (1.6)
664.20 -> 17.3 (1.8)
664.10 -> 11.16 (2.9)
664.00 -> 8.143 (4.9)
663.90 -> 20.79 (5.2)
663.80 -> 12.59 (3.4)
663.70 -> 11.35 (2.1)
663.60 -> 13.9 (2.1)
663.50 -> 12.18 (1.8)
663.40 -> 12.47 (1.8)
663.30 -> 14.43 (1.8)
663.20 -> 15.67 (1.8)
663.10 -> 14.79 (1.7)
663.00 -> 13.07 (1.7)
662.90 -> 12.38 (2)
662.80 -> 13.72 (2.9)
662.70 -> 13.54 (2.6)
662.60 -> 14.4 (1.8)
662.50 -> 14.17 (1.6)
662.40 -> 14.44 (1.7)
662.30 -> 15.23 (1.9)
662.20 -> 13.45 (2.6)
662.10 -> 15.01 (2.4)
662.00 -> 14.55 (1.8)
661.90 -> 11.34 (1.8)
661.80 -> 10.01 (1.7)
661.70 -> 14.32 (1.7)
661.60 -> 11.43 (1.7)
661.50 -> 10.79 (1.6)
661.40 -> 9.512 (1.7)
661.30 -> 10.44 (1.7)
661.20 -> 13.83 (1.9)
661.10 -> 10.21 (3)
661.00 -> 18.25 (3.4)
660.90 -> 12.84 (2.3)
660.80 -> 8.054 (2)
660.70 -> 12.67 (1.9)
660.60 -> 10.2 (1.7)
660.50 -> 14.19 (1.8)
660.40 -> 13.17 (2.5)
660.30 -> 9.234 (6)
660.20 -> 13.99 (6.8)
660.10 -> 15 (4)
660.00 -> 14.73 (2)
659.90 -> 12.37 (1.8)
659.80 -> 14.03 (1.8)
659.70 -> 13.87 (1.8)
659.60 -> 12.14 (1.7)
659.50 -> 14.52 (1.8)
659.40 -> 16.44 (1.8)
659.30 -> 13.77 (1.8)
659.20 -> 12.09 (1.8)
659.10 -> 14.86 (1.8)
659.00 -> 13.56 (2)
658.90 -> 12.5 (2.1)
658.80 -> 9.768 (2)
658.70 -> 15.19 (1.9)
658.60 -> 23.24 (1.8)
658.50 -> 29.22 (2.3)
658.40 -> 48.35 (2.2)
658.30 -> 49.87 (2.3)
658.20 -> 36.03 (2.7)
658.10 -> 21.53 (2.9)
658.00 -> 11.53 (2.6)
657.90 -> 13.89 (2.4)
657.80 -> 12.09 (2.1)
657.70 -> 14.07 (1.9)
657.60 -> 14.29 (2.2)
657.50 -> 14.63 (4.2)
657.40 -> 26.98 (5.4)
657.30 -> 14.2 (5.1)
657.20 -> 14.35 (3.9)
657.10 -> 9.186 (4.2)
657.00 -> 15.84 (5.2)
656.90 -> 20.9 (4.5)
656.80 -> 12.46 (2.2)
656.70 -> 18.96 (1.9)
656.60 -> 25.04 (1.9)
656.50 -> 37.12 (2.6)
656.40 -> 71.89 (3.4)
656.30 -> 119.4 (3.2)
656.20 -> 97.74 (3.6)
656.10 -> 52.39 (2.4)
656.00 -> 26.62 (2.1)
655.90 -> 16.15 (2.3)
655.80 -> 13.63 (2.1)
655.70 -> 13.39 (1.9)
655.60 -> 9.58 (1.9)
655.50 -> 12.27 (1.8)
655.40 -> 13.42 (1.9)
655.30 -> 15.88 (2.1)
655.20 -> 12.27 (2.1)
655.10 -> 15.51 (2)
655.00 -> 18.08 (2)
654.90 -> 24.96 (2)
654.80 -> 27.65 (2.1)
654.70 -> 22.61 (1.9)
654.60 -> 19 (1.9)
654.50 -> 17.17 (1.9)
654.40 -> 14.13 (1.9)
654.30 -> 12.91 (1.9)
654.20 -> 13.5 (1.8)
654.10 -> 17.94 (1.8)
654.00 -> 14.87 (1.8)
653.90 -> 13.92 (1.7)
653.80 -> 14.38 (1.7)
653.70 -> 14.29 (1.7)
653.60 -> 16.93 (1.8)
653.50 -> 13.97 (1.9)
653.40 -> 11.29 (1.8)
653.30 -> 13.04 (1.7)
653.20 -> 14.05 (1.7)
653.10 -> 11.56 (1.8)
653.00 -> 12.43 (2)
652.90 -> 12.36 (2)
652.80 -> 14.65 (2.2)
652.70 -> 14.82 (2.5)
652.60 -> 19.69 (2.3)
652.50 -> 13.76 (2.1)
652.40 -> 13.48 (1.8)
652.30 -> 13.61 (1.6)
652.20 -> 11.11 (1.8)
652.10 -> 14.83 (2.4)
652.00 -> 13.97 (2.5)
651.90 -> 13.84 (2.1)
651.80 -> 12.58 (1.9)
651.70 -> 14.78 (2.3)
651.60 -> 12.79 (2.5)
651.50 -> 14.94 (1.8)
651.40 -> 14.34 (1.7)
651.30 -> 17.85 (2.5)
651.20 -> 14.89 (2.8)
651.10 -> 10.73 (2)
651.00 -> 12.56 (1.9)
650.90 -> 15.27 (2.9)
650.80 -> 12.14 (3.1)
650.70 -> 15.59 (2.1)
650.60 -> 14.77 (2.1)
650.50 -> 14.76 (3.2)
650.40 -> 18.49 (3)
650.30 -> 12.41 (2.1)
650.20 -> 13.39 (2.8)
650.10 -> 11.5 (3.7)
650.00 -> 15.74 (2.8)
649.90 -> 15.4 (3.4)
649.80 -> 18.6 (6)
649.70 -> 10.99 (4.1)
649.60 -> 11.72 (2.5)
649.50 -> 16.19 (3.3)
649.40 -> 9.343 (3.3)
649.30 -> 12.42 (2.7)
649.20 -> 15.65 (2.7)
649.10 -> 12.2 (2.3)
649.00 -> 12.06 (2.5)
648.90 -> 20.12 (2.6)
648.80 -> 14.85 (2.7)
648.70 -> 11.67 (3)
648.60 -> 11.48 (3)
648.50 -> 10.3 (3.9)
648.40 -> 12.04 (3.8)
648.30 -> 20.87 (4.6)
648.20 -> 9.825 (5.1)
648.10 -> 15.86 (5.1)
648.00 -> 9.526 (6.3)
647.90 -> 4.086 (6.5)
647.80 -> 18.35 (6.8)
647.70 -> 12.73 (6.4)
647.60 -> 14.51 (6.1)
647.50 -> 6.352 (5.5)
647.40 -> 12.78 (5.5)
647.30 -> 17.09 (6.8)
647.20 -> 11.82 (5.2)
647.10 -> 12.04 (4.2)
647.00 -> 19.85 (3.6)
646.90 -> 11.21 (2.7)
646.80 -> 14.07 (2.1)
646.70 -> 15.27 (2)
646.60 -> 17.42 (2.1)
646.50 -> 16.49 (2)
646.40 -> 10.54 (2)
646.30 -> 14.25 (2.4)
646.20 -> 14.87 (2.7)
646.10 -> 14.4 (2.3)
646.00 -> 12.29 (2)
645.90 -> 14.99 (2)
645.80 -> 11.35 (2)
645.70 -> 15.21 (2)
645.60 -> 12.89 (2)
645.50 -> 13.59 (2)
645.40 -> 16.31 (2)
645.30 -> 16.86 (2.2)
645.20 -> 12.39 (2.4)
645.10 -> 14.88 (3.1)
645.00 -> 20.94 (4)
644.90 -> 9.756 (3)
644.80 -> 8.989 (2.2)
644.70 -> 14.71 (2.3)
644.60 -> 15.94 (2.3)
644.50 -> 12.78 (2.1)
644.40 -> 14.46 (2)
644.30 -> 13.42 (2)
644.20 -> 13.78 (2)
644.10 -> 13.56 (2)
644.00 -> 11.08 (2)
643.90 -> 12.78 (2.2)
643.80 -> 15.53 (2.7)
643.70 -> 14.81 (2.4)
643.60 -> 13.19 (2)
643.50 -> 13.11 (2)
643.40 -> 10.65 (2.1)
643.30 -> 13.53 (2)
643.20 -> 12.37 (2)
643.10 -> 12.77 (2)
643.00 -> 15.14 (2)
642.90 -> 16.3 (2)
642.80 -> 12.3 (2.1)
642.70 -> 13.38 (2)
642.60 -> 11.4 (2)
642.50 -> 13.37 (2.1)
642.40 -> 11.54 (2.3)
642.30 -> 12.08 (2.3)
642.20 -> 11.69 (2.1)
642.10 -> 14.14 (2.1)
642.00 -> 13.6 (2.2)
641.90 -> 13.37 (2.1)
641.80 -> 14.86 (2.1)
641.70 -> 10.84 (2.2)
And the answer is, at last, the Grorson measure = -1.3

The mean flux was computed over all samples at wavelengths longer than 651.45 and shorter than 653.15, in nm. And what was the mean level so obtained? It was 13.8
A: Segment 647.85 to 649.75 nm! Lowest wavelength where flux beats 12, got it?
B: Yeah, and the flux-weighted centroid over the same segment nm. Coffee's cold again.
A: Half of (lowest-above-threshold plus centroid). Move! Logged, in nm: 648.46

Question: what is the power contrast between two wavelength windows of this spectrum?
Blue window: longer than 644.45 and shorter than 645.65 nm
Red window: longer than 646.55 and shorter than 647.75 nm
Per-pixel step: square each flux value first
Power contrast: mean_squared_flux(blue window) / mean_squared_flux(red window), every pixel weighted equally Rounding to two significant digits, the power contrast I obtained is 1.0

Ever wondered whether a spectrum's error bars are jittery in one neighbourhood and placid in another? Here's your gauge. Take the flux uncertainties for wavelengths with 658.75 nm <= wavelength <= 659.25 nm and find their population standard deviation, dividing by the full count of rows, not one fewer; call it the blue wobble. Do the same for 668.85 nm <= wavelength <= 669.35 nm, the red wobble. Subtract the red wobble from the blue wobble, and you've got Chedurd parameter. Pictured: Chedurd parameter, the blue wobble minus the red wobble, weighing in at -1.8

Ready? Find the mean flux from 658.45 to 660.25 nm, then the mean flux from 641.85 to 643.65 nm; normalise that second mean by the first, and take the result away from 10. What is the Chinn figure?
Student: 9.1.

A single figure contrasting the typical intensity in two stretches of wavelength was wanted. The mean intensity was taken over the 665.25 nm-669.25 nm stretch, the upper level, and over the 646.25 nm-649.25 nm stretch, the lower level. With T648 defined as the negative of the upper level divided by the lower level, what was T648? -0.94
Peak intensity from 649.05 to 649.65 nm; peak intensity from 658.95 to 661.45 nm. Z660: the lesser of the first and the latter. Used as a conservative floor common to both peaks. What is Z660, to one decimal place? 16.2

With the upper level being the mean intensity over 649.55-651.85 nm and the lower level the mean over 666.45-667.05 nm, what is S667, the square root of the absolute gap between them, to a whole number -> 1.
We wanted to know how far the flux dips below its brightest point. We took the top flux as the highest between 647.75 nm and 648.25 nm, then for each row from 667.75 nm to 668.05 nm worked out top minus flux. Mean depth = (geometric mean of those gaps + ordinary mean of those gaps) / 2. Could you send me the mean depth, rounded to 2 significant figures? 7.3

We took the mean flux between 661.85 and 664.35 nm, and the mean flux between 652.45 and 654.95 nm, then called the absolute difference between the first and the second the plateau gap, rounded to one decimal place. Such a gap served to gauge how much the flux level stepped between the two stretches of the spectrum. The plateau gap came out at 2.0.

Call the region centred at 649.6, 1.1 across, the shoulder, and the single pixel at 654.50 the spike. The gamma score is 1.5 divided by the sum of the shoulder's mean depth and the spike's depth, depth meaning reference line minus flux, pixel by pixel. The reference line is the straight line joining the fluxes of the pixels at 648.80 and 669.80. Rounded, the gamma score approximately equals -0.77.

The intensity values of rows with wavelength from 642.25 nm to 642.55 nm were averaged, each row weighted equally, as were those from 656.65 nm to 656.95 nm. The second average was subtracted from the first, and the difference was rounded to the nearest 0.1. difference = -5.1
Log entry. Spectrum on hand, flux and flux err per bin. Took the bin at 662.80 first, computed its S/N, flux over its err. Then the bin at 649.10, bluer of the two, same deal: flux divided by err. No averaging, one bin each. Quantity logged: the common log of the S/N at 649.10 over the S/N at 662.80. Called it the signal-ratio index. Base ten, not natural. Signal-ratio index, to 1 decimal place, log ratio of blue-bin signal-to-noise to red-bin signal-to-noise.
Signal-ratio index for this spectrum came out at 0.0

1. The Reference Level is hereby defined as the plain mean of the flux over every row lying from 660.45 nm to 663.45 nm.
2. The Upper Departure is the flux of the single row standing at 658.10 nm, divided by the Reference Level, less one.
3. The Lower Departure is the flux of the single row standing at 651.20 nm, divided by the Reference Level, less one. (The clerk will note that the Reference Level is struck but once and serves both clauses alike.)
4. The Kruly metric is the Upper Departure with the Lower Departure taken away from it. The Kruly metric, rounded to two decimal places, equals 0.51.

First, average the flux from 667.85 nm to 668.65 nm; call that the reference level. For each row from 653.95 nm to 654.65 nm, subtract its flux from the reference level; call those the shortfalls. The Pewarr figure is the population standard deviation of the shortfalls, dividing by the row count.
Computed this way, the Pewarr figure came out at 2.2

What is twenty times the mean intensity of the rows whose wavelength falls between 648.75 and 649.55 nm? 282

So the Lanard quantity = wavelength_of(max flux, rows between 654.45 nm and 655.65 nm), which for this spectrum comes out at 654.80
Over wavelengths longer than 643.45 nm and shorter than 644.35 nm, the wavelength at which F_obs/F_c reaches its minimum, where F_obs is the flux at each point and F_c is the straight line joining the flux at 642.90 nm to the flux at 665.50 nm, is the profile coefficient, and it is 644.00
